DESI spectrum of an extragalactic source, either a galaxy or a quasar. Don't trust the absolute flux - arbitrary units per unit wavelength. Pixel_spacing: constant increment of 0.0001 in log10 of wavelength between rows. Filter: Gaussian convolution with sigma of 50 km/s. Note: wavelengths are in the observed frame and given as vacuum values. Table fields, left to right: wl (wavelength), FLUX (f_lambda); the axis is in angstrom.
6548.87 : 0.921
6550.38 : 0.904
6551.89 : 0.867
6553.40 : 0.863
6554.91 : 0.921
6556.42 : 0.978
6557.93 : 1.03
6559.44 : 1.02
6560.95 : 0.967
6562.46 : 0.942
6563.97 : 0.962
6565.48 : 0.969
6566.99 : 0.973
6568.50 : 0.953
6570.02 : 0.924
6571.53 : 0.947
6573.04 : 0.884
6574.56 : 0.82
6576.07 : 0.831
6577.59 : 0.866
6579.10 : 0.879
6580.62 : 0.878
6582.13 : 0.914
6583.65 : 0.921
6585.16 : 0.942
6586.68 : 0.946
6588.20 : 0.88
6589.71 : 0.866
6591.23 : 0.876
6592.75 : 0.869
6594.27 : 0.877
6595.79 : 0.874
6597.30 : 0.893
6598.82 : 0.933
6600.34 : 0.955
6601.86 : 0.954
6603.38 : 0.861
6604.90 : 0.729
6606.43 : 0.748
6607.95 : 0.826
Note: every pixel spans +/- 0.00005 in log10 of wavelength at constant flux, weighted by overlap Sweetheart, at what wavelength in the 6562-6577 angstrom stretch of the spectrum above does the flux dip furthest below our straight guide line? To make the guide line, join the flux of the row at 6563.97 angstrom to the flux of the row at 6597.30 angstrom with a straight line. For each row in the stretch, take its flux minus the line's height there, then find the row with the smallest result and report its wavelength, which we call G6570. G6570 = 6574.56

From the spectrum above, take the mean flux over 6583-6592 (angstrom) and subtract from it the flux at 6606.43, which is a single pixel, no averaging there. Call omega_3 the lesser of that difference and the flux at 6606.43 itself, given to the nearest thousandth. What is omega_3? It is 0.157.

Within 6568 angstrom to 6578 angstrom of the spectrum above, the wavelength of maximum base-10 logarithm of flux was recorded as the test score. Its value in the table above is 6568.50 angstrom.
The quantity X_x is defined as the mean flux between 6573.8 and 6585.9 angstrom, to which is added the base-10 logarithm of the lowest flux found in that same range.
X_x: 0.80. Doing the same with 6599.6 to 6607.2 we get 0.71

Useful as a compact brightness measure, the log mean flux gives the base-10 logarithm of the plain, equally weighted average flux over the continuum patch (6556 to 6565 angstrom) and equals -0.007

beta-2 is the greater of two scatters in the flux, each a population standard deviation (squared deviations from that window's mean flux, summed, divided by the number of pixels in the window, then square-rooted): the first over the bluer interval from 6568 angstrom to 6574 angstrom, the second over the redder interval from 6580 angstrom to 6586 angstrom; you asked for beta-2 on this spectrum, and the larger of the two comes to 0.027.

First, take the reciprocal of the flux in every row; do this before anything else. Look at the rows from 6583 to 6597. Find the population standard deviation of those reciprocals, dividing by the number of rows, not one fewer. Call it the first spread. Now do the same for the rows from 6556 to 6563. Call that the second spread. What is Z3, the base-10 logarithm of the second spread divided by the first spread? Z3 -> -0.04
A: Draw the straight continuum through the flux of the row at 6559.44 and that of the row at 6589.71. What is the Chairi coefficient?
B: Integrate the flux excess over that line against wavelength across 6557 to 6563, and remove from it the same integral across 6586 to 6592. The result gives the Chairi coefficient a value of -0.29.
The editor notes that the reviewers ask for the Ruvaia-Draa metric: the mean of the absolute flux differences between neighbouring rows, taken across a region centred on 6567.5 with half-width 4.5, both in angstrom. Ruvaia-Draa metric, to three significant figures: 0.0166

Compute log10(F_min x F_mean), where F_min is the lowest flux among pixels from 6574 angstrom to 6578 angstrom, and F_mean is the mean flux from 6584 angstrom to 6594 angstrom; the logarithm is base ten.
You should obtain -0.134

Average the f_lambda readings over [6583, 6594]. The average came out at 0.90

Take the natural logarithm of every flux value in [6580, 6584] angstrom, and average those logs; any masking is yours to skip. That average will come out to -0.10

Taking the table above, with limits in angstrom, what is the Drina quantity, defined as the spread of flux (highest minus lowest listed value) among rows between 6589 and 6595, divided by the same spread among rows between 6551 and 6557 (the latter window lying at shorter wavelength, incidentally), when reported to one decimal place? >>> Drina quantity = 0.1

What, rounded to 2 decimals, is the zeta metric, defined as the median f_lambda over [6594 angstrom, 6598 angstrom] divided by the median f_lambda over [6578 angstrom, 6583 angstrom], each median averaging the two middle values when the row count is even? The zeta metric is 1.00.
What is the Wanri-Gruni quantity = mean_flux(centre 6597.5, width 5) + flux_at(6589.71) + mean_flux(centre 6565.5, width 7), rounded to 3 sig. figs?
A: 2.73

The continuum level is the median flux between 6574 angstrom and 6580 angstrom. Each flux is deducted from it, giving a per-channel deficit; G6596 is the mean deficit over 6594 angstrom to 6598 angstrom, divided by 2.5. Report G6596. -0.013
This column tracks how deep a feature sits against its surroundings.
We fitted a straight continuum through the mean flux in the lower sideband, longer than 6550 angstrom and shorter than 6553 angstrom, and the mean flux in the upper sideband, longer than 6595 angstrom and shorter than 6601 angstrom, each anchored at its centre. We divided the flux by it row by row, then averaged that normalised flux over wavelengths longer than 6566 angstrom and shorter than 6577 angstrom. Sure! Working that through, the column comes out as 1.01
